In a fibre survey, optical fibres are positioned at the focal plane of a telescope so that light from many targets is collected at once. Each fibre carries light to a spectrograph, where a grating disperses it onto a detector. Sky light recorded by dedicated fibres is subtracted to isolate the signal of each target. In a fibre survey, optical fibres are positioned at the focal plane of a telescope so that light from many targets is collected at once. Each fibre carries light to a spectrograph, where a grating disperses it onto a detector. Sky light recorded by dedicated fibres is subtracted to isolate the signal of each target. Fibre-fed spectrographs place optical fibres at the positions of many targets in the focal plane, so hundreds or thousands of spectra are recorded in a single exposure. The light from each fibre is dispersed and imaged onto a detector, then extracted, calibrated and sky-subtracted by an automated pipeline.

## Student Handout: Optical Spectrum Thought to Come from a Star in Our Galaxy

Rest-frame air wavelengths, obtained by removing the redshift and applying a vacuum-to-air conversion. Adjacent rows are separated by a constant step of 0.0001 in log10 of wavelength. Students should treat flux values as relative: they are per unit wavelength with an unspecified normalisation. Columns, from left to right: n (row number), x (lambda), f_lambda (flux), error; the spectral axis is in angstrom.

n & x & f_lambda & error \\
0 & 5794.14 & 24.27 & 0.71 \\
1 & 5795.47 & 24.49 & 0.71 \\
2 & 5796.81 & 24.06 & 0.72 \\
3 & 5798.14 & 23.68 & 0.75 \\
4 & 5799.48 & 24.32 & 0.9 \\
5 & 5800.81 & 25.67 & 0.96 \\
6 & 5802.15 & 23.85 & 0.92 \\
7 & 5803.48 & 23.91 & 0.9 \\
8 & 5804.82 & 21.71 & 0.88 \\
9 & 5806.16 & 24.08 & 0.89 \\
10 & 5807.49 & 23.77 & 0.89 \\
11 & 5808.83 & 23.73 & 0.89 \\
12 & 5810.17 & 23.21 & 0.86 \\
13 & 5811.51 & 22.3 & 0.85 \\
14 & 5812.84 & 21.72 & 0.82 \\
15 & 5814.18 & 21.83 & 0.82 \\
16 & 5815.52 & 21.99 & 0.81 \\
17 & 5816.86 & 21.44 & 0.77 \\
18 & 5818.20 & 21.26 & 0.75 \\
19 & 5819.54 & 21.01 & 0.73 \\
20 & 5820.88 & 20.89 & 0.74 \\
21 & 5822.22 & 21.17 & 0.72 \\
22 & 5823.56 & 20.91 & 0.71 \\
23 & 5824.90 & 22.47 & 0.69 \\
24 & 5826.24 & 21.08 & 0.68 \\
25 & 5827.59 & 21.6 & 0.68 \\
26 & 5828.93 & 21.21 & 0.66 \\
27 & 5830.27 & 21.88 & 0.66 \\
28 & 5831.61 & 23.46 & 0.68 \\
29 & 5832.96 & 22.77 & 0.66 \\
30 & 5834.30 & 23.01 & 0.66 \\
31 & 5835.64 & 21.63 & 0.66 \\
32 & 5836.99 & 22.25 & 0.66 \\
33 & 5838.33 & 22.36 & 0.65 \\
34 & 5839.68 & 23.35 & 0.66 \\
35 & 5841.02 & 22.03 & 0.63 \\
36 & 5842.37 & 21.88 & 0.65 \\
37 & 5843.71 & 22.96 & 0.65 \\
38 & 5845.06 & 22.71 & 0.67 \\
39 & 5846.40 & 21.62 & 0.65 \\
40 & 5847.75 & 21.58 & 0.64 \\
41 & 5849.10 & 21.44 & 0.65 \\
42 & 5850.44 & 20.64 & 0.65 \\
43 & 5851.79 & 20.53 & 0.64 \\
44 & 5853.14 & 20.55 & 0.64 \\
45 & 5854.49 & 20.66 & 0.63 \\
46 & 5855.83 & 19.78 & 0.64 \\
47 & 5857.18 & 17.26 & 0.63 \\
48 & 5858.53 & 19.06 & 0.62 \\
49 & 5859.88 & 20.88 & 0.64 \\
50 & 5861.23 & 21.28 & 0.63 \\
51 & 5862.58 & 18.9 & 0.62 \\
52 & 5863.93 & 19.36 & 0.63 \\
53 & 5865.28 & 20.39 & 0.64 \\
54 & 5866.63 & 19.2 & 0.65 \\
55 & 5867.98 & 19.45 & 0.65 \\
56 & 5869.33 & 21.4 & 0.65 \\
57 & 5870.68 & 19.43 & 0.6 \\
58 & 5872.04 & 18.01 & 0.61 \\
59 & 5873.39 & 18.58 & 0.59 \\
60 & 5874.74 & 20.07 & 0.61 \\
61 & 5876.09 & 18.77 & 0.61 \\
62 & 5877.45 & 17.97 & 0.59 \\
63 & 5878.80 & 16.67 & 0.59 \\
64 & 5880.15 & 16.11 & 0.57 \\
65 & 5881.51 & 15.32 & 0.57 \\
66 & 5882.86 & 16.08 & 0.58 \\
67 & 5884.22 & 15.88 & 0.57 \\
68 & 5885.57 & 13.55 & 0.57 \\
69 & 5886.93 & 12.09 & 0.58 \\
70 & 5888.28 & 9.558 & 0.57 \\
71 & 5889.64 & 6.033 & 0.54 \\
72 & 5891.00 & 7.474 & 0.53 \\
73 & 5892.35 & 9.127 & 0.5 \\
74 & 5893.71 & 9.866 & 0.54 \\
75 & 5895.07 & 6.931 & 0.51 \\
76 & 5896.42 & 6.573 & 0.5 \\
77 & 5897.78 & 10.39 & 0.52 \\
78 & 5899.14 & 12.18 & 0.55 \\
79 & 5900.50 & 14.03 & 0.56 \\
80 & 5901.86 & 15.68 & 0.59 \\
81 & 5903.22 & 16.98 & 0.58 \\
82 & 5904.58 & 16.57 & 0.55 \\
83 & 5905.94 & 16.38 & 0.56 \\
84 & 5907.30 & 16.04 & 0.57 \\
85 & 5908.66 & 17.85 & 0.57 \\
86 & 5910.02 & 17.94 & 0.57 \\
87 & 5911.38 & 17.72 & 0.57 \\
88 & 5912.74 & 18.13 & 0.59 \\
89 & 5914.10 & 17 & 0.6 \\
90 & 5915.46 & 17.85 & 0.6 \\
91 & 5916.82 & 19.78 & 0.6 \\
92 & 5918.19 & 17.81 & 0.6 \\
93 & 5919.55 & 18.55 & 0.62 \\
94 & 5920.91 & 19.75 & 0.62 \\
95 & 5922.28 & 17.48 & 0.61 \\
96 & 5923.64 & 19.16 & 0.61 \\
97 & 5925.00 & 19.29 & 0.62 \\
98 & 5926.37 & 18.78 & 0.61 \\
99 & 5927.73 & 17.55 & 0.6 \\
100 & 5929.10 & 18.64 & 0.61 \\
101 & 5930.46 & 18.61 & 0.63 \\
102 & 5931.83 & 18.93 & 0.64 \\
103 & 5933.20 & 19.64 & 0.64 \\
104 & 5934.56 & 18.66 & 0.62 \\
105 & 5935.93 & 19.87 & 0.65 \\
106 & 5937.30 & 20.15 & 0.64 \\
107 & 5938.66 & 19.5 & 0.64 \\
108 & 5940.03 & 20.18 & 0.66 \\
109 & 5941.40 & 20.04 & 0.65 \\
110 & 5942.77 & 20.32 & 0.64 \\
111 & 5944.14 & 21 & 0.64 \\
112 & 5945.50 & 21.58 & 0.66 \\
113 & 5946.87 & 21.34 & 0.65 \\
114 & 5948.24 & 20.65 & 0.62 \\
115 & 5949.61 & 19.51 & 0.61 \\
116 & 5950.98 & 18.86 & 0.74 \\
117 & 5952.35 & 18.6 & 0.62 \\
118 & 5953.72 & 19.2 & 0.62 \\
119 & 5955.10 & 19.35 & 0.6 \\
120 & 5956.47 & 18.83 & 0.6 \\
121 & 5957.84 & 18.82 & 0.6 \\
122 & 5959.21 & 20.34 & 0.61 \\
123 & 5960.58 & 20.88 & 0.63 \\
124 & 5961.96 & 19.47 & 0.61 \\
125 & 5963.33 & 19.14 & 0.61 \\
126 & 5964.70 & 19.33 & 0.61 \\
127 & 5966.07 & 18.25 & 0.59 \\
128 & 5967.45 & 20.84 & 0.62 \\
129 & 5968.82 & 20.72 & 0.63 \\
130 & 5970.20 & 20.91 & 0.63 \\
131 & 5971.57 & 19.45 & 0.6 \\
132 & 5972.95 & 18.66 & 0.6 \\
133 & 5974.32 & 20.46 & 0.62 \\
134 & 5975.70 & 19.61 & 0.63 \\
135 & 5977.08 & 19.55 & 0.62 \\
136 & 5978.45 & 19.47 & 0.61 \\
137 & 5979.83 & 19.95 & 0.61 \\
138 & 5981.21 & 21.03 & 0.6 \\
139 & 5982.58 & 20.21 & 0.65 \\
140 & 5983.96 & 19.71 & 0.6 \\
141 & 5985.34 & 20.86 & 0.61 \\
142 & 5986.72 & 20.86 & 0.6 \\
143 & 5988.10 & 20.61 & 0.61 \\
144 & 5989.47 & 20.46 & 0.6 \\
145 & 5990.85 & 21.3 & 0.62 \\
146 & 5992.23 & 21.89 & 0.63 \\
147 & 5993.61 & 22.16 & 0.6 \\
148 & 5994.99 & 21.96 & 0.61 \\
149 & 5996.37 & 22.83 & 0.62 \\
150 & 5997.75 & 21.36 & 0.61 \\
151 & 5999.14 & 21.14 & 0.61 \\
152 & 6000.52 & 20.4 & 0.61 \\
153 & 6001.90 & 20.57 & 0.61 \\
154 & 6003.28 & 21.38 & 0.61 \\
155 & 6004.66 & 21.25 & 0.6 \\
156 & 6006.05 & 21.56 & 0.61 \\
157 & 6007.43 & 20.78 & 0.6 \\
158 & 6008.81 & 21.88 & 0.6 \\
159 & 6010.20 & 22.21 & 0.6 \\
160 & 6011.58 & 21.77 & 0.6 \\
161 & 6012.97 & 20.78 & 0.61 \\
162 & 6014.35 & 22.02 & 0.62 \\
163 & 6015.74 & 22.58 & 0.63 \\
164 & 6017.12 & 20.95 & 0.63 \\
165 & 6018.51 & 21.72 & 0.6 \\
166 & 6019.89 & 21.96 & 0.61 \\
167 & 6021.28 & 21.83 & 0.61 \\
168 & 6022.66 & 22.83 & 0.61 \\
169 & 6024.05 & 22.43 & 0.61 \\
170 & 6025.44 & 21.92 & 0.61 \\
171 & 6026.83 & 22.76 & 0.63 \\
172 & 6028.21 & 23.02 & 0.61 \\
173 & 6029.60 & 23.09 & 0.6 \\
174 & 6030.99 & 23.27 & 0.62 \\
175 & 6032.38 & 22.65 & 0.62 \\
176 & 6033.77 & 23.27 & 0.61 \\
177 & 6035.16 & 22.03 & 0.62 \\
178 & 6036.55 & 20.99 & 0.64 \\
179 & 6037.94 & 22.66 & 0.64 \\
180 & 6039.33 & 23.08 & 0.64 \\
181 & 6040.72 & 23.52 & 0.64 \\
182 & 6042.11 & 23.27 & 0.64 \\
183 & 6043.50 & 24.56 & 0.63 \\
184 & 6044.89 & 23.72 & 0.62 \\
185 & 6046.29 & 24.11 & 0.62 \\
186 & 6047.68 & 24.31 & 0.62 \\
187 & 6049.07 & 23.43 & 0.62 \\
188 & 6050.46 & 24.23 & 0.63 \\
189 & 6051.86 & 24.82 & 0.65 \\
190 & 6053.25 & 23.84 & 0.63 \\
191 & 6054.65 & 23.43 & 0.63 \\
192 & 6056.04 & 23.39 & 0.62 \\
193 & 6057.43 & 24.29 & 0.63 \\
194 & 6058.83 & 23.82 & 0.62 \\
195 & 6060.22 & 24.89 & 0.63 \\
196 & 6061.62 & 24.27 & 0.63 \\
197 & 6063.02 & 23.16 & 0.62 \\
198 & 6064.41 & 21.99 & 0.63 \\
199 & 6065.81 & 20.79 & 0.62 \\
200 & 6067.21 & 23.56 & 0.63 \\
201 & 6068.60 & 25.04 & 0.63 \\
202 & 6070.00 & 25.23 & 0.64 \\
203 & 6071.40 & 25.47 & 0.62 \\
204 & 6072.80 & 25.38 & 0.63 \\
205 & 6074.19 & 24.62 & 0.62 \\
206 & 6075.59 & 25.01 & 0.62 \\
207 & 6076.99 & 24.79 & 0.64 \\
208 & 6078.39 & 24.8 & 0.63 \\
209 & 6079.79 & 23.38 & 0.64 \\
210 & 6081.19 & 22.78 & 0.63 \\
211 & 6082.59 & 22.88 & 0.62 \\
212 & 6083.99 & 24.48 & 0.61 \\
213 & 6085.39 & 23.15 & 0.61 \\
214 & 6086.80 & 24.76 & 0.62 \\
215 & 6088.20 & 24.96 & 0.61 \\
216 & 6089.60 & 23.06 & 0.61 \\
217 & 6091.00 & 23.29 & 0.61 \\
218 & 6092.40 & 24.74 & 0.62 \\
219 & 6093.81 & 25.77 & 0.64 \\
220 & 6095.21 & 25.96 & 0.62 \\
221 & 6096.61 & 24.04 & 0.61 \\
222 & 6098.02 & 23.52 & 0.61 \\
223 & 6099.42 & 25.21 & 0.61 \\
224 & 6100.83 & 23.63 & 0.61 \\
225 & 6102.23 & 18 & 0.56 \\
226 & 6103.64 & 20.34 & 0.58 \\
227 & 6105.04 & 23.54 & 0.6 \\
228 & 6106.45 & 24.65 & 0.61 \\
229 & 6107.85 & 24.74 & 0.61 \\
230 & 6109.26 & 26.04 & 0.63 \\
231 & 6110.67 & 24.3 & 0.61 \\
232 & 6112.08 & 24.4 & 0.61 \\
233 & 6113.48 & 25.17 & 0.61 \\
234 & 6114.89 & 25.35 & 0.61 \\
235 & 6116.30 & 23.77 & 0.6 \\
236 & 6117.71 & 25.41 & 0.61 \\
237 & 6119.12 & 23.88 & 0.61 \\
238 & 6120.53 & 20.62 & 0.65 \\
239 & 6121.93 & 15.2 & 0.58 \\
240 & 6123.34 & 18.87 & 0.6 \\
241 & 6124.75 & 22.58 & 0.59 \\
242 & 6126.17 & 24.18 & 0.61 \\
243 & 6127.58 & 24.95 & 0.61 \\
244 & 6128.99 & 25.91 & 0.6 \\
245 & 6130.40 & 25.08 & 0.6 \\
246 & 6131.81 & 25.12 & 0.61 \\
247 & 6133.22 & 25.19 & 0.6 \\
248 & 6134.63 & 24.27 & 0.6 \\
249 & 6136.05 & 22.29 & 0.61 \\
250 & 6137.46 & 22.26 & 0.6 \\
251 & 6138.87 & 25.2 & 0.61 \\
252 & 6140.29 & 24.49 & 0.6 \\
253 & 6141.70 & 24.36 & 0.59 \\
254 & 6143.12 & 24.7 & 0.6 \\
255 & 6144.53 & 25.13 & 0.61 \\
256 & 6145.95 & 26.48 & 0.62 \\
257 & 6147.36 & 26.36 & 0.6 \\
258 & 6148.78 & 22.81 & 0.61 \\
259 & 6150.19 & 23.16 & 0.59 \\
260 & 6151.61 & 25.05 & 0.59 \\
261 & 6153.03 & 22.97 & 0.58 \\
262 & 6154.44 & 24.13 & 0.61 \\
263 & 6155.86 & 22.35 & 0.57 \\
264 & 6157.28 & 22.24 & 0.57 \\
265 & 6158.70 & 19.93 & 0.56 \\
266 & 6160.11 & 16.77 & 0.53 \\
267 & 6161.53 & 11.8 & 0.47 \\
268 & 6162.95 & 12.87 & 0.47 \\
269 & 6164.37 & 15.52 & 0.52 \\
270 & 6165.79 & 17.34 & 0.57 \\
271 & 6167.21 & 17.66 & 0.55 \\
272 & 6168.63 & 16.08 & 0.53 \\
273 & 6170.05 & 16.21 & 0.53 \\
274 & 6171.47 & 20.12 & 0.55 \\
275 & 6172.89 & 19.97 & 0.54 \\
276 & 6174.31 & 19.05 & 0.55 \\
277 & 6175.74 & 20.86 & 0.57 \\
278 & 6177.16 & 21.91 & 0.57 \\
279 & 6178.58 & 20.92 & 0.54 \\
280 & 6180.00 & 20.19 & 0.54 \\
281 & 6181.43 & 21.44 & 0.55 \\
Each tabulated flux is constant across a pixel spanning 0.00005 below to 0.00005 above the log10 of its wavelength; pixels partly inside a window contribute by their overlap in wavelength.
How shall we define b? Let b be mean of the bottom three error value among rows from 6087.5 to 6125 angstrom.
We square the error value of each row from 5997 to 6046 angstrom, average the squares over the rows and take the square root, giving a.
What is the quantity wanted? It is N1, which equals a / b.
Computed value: 1.075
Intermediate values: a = 0.616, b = 0.57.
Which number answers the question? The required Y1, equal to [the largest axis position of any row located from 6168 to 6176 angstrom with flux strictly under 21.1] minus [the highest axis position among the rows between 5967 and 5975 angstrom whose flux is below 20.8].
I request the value 201.4 angstrom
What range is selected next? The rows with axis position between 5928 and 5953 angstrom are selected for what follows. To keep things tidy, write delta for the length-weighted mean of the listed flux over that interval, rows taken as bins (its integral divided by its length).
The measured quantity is 20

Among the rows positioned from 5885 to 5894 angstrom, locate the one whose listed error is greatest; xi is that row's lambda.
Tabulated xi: 5886.93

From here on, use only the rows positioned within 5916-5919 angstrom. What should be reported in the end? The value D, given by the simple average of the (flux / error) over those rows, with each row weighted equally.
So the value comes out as 31.3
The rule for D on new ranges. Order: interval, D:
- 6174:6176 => 35.6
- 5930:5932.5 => 29.6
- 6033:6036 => 36.8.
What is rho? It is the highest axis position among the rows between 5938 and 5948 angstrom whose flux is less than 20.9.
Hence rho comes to 5942.77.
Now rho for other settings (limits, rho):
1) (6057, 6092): 6065.81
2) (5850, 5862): 5859.88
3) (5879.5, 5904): 5903.22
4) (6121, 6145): 6123.34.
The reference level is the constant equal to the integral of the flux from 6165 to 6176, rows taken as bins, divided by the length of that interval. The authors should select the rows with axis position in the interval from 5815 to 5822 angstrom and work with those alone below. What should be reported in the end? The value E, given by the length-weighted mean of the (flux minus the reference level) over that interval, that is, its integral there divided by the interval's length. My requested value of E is 3.0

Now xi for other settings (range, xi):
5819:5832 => 5820.88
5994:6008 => 5996.37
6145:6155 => 6145.95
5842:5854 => 5845.06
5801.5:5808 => 5802.15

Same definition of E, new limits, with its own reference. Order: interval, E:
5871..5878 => 0.4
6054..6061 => 5.7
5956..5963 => 1.4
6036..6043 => 4.5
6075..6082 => 5.8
